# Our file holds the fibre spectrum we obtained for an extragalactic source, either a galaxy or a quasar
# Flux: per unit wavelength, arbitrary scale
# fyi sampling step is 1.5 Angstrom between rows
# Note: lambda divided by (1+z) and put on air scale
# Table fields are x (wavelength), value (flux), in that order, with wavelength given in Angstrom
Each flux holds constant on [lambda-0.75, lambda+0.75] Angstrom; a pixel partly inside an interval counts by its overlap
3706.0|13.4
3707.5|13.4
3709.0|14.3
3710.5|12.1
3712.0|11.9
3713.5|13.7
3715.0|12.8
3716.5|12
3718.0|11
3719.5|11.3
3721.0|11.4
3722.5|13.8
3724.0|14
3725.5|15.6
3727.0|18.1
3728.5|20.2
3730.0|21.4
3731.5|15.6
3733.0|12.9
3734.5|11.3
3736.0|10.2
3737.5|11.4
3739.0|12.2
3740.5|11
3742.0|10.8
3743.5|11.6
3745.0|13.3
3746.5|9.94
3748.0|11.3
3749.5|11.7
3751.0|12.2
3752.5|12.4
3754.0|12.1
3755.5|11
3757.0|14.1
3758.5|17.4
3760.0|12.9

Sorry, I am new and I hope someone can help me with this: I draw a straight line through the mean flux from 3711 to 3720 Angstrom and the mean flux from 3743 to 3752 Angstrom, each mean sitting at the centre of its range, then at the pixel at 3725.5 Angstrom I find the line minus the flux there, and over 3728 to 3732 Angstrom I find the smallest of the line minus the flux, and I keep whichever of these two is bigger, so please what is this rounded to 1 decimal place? -3.6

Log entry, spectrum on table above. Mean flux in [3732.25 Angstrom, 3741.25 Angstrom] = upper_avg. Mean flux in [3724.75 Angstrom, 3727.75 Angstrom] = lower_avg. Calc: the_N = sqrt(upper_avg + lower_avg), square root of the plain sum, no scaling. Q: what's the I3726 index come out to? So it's 5.32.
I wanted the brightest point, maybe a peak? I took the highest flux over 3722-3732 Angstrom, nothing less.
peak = 21.4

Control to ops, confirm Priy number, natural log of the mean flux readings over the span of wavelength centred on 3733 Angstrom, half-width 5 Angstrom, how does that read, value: 2.69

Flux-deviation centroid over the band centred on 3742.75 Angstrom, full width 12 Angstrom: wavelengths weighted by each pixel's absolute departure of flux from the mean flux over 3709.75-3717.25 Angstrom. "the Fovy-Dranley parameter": 3743.4 Angstrom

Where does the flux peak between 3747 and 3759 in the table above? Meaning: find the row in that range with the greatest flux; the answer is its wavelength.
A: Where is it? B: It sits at 3758.5 Angstrom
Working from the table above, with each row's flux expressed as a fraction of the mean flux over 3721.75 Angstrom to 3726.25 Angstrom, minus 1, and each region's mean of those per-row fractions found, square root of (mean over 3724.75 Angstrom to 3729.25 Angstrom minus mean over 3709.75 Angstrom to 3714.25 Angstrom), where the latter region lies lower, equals 0.6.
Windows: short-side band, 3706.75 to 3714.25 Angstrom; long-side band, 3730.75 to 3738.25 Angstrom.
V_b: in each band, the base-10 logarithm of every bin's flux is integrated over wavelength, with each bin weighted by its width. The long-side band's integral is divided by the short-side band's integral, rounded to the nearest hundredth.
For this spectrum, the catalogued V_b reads 0.97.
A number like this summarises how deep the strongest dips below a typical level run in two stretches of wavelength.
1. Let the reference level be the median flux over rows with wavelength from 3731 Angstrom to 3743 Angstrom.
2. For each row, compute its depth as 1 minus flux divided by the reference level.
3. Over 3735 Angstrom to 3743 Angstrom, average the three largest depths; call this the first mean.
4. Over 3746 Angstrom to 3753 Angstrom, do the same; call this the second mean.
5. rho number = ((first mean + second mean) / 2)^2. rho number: 0.0022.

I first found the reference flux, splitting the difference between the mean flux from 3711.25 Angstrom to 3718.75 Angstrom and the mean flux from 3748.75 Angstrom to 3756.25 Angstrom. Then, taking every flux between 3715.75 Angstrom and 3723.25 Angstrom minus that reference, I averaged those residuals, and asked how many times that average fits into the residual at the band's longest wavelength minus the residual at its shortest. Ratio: -10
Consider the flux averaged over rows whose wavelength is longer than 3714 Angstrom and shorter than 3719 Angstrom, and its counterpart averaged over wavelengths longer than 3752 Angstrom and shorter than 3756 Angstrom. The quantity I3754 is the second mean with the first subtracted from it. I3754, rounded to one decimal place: -0.1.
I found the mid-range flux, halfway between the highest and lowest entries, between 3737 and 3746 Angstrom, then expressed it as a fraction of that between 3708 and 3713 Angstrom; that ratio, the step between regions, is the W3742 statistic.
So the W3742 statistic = 0.92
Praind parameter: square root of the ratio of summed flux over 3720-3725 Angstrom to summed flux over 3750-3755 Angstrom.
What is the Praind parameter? 1.03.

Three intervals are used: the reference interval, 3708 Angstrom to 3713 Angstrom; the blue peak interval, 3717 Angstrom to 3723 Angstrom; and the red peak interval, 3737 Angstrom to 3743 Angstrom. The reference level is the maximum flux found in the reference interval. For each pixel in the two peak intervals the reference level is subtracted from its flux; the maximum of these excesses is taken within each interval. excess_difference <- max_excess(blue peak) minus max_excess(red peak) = 1.6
